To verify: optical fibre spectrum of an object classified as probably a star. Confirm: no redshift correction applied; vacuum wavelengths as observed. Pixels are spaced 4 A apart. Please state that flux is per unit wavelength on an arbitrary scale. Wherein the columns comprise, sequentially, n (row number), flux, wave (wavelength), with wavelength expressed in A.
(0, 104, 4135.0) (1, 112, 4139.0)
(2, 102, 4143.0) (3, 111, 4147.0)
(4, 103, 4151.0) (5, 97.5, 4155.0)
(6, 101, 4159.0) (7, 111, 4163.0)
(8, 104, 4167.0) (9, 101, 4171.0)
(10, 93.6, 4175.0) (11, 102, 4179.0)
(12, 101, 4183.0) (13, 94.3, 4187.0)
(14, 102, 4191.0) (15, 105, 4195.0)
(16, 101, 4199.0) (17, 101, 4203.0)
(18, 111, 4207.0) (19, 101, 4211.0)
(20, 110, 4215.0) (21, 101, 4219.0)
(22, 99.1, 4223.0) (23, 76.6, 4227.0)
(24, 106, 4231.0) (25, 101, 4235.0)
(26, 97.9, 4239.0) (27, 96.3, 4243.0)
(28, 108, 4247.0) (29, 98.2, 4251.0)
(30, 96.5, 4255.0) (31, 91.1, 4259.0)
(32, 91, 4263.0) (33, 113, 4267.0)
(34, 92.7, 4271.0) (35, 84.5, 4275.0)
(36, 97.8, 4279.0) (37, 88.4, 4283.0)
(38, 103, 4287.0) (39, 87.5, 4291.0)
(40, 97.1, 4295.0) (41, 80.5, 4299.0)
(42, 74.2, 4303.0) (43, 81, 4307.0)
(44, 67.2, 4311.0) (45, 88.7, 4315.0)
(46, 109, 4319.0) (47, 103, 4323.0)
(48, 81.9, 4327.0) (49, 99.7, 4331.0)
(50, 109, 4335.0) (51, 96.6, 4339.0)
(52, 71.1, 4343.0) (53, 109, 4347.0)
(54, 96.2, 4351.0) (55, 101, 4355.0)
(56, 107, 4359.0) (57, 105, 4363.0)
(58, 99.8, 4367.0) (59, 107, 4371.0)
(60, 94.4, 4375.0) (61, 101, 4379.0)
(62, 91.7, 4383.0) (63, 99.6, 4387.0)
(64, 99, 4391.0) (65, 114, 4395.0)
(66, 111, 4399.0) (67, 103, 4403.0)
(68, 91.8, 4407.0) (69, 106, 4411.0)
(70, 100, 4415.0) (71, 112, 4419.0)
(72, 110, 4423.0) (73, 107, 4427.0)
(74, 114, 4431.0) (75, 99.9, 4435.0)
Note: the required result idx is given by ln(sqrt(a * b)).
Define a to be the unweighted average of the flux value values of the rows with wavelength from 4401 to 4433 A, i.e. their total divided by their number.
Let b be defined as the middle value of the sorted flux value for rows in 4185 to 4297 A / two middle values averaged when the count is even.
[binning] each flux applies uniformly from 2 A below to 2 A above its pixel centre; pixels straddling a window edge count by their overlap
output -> 4.63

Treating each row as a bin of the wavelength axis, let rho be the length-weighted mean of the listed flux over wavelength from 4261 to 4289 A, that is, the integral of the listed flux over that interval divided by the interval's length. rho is 96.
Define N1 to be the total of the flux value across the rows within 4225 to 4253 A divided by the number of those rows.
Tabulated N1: 98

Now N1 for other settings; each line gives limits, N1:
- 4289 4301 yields 88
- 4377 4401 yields 103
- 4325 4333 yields 91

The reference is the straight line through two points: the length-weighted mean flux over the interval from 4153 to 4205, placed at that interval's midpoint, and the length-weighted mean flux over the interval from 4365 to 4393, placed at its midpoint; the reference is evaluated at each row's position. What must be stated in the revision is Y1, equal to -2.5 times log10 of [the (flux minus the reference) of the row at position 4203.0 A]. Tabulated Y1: 2.0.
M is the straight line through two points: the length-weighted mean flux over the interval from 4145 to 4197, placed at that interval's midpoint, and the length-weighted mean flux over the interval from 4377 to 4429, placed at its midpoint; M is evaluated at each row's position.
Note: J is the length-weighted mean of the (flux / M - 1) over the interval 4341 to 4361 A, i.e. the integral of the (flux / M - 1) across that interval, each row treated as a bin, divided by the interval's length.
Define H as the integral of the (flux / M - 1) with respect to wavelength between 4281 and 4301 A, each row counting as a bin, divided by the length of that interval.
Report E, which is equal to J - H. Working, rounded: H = -0.11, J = -0.062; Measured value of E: 0.050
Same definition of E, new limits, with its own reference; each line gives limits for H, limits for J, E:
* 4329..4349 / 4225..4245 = -0.009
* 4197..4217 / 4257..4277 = -0.105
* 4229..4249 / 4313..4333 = -0.058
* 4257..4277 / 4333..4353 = 0.014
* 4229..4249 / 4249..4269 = -0.039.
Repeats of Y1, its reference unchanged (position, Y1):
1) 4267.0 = -2.8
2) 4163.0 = -2.5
